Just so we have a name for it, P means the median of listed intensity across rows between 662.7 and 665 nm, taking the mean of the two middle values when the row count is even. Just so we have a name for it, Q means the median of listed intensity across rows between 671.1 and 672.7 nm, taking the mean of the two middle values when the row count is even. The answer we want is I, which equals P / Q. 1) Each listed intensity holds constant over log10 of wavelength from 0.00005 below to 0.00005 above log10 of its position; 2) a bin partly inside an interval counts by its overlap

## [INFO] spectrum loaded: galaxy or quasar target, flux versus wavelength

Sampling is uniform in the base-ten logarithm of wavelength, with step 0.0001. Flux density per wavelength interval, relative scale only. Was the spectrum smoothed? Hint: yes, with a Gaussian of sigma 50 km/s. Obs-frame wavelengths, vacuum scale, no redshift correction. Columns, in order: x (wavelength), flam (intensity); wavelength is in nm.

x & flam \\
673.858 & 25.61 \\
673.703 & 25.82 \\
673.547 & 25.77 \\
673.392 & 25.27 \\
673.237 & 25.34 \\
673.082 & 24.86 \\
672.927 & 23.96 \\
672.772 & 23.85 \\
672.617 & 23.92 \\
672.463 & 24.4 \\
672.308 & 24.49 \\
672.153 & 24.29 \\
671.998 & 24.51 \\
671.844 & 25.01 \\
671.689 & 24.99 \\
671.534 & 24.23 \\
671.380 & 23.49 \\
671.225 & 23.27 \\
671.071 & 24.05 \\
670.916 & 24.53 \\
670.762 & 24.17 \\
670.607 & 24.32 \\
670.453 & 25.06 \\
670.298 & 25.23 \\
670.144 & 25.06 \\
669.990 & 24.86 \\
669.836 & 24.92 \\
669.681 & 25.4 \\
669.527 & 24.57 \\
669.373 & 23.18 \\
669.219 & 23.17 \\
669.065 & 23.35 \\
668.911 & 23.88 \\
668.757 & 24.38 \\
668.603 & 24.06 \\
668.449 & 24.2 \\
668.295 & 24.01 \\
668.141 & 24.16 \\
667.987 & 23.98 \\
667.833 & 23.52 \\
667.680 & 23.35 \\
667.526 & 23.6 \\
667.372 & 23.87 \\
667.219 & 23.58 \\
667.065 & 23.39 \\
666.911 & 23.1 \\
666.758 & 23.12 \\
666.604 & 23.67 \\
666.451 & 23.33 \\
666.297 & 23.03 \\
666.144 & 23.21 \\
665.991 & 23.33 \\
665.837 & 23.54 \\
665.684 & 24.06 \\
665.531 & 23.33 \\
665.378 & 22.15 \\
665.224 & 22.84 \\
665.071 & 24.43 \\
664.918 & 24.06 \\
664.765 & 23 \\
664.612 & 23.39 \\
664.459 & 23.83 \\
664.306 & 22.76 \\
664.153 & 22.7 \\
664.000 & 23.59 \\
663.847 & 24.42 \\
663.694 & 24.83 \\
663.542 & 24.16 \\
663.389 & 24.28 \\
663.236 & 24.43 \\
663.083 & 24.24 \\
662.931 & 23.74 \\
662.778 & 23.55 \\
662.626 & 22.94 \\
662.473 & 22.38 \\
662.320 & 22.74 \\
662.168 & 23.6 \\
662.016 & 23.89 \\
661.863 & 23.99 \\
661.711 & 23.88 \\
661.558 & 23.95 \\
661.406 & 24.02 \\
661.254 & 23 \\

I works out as 0.98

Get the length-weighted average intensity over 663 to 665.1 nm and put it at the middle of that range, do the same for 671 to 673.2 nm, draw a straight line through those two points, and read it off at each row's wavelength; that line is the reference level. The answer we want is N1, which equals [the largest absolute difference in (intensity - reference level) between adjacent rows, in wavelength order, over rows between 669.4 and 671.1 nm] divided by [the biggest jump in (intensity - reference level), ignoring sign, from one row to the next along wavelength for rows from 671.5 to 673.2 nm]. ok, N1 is 0.9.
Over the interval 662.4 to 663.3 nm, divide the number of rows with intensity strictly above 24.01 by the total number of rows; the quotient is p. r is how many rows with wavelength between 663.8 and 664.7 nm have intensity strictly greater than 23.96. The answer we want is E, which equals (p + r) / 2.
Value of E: 0.7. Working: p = 0.33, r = 1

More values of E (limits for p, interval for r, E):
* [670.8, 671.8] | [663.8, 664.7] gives 0.8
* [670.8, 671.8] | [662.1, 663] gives 0.3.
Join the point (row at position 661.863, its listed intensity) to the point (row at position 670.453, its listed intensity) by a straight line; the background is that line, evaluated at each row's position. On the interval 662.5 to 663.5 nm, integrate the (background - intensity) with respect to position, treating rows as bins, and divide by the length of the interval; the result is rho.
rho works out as 0.33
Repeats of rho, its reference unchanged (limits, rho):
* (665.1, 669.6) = 1.11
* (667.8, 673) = 0.80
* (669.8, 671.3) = 0.53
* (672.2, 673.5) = 0.82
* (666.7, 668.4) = 1.08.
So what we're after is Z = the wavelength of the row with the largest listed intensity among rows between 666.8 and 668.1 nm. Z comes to 667.987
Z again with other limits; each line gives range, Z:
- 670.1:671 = 670.298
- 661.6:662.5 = 661.863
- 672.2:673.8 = 673.703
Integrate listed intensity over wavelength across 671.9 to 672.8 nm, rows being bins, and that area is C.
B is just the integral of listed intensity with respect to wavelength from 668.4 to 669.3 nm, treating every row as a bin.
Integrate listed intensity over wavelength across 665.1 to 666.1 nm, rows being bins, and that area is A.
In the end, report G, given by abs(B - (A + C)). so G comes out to 24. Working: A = 23.3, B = 21.4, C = 21.9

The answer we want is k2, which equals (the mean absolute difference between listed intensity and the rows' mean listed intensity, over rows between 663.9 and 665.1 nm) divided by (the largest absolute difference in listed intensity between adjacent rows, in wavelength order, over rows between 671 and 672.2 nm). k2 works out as 0.65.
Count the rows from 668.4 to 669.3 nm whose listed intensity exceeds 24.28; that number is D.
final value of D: 1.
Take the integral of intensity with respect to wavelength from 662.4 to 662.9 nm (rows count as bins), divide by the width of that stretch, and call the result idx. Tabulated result 23.0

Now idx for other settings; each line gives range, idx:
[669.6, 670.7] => 25.0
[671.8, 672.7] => 24.4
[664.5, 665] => 23.5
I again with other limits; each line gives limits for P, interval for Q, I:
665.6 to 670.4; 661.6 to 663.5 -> 0.99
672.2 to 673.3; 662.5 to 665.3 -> 1.03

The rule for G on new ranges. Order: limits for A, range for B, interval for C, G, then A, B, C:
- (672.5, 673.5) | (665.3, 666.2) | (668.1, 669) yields 25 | 24.6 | 20.9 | 21.7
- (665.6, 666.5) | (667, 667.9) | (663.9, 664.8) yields 21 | 21.1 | 21.2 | 20.9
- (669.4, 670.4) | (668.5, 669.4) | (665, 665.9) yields 25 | 24.9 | 21.3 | 21.0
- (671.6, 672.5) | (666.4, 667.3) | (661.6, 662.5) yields 22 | 22.1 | 21.0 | 21.1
